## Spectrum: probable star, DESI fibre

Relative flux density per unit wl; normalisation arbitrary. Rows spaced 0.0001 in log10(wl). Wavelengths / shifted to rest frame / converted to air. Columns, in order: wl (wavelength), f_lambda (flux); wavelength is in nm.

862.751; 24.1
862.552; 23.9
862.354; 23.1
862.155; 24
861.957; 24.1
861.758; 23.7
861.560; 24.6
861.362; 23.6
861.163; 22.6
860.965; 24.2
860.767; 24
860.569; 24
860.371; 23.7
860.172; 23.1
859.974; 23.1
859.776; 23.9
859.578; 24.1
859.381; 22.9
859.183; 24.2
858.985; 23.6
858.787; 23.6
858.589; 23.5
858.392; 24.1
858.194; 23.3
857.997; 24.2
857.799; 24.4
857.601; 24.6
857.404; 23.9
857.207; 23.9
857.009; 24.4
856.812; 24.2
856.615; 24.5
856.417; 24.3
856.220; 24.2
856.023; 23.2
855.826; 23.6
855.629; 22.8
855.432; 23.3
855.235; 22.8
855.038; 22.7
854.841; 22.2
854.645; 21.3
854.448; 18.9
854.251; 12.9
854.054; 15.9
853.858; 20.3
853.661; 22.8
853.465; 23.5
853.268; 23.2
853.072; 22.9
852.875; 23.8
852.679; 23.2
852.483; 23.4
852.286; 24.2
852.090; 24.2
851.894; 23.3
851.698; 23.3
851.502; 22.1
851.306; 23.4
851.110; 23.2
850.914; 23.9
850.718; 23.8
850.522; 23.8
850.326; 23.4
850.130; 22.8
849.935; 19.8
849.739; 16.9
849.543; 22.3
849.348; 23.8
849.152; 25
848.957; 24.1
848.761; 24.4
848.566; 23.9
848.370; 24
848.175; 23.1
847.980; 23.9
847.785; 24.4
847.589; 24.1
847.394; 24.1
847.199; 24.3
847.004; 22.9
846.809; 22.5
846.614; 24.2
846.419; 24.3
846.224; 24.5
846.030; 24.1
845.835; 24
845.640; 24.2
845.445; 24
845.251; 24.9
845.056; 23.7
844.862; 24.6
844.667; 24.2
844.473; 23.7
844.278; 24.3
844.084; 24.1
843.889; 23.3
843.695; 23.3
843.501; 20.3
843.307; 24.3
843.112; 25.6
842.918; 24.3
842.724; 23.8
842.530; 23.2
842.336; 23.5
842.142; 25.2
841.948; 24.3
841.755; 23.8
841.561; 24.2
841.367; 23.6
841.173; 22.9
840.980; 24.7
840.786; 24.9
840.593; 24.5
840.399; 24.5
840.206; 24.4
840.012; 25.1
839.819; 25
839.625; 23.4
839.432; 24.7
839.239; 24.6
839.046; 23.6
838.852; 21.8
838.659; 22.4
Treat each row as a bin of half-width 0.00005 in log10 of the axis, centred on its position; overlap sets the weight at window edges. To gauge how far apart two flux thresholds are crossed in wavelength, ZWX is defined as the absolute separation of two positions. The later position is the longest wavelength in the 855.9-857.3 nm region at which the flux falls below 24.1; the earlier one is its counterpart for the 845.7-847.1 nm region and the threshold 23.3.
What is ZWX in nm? 10.20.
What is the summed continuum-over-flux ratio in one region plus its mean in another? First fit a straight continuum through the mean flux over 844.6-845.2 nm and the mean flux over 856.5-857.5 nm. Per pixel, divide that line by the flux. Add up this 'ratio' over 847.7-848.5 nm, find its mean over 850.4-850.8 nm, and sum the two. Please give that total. 5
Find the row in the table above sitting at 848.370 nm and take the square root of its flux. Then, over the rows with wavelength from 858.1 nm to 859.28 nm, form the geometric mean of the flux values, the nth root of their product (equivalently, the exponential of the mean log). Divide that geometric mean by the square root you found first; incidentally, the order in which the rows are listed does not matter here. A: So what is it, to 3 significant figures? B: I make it 4.84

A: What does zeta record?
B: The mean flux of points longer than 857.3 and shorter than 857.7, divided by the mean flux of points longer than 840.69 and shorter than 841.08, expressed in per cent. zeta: 98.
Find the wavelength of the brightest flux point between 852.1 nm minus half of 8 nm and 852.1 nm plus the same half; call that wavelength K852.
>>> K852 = 849.152 nm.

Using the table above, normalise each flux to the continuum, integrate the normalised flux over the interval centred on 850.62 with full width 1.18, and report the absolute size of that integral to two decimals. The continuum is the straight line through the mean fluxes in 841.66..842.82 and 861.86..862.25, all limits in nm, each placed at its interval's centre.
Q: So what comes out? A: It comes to 1.15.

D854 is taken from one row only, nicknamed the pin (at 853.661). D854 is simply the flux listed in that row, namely 22.8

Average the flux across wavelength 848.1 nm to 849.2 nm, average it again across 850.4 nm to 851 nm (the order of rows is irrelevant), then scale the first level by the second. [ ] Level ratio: 1.01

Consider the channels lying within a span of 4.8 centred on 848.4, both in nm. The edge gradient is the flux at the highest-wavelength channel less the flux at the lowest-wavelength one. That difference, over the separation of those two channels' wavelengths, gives -0.1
